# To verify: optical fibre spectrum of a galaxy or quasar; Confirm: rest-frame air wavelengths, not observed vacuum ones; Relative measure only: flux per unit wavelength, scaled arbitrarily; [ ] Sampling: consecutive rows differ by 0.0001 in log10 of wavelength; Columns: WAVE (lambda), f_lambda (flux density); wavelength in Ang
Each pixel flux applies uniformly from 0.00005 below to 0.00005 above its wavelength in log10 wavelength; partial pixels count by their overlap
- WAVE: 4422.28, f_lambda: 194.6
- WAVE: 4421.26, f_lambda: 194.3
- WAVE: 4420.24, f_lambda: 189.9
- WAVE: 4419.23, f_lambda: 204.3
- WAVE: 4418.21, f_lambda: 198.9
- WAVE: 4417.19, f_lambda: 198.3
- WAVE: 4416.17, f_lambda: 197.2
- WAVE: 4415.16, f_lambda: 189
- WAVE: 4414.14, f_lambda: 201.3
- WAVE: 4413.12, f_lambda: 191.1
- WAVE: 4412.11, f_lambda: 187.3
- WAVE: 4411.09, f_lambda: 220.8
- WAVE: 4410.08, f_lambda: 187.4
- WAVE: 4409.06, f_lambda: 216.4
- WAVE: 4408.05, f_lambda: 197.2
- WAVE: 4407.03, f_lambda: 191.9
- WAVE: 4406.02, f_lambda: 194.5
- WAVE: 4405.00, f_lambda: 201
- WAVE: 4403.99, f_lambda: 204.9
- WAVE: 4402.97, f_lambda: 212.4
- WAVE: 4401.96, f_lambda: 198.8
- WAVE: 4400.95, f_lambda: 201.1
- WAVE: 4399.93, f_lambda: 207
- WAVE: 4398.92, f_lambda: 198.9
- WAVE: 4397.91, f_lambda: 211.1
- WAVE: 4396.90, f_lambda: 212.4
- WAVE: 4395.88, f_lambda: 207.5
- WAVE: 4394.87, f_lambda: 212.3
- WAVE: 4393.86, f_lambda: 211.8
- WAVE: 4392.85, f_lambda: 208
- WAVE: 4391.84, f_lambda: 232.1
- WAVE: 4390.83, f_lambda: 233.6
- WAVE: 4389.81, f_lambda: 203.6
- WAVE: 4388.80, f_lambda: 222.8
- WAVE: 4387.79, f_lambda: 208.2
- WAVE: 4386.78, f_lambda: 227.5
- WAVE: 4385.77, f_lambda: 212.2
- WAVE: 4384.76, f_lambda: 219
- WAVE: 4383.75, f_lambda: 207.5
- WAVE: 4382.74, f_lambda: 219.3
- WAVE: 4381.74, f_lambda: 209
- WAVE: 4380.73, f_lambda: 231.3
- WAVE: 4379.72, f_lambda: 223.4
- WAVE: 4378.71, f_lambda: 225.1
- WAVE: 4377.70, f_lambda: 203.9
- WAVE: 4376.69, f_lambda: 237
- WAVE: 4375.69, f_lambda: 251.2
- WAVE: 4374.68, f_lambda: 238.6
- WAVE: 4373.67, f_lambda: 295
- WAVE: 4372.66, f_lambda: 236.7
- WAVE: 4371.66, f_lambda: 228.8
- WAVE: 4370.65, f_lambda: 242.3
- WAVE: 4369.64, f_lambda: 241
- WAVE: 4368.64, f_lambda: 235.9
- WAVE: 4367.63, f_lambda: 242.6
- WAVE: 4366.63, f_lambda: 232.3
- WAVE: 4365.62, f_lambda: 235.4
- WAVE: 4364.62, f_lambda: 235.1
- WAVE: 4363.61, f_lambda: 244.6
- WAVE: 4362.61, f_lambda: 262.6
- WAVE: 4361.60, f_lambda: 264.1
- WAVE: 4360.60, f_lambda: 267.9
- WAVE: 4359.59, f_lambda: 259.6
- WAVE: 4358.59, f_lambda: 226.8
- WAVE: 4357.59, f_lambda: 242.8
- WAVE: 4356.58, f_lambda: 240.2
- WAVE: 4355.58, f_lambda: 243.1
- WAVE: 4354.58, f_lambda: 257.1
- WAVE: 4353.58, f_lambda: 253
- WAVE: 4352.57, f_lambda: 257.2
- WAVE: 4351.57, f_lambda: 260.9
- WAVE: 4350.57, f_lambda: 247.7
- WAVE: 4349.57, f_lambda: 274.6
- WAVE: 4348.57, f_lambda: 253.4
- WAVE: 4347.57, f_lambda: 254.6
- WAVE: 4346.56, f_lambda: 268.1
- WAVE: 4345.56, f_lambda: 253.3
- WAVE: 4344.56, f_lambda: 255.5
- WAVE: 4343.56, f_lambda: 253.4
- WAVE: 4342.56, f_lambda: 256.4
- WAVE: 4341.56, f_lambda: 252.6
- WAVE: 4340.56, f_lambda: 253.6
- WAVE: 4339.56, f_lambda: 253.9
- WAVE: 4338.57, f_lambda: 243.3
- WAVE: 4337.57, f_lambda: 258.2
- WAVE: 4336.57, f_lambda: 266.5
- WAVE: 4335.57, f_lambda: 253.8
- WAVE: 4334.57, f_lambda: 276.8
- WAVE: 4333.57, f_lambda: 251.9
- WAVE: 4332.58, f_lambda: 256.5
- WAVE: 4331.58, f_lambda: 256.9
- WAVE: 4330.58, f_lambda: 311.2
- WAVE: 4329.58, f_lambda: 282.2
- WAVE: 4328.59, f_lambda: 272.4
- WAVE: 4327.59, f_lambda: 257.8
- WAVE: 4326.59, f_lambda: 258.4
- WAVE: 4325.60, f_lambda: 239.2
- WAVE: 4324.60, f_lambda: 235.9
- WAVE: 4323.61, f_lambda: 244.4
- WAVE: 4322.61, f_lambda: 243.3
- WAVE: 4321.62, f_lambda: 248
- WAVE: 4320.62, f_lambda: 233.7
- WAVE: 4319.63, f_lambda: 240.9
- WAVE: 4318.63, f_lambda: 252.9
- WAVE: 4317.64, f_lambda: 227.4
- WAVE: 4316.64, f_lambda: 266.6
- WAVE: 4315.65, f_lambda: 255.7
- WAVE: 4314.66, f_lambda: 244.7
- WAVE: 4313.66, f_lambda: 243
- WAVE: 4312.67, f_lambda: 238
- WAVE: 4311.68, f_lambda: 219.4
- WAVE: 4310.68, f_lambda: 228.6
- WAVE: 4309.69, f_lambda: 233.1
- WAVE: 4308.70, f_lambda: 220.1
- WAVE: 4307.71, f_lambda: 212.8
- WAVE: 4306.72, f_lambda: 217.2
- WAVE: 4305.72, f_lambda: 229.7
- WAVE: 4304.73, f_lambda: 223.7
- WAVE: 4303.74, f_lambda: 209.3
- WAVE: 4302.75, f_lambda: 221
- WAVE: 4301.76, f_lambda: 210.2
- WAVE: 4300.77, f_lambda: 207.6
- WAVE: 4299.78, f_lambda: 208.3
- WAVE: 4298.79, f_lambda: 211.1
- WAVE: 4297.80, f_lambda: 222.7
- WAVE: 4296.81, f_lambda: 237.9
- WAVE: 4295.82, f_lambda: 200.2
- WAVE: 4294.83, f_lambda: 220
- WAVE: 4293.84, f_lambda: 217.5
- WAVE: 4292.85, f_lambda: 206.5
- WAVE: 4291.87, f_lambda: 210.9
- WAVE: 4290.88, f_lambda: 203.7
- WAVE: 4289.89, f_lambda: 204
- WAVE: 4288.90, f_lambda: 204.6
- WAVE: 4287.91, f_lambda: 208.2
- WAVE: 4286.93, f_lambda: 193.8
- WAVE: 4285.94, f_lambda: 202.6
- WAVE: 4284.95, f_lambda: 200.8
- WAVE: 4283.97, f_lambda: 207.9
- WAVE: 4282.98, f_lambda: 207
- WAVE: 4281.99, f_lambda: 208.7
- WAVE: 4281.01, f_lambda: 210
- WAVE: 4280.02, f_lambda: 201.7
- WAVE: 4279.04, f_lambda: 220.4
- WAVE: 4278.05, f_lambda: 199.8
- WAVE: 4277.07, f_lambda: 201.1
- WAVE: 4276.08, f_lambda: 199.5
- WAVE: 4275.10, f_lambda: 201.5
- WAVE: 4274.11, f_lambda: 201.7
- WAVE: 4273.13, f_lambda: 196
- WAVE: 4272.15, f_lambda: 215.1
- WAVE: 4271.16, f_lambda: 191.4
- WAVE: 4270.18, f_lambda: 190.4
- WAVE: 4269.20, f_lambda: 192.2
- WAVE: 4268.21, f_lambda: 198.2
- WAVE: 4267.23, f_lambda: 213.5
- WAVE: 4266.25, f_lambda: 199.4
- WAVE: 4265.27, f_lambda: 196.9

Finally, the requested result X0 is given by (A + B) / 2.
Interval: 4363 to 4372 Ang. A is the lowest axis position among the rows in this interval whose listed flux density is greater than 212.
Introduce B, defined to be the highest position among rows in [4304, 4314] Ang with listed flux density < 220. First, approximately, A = 4363.61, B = 4311.68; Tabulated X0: 4337.6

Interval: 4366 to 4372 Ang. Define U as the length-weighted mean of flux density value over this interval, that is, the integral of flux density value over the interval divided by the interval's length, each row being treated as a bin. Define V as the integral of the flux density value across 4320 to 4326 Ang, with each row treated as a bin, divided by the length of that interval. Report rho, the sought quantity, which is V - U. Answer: 4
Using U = 237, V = 241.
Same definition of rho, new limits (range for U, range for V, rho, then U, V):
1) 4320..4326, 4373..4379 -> 1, 241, 242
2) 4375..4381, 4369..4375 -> 18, 229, 247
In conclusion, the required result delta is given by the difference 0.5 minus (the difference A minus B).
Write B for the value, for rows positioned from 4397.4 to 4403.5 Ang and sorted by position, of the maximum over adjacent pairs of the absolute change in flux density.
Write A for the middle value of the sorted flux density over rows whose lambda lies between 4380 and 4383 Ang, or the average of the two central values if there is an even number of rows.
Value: -205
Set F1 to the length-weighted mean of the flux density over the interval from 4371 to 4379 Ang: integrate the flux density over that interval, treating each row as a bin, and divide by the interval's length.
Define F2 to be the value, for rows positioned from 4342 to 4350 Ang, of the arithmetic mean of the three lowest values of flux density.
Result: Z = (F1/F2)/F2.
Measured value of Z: 0.0037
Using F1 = 240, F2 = 253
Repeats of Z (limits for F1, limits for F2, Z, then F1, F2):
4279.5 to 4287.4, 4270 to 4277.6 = 0.0055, 204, 193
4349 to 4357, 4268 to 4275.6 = 0.0070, 255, 191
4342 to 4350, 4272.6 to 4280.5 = 0.0066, 258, 198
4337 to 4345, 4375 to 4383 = 0.0057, 254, 211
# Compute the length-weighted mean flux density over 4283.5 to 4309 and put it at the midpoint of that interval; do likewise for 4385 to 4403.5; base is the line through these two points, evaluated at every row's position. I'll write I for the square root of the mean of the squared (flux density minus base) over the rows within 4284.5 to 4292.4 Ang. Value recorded 10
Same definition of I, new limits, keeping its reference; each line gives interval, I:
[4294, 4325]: 23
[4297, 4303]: 6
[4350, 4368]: 38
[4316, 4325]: 33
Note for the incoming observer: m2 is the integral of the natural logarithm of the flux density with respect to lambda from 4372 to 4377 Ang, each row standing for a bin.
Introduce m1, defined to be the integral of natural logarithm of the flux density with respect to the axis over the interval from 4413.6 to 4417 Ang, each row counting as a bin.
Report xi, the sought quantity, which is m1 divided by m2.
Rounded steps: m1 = 18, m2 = 28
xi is 0.6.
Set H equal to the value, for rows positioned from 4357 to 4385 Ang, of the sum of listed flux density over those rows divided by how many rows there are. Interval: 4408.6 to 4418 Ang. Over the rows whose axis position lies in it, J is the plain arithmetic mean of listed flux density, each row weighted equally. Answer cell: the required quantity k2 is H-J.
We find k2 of 39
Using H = 238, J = 199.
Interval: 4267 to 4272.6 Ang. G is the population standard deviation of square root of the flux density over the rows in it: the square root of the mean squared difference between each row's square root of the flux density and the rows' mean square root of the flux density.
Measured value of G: 0.36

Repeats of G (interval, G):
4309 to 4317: 0.45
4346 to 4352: 0.28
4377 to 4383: 0.32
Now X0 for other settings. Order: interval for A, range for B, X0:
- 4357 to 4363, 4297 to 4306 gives 4330.7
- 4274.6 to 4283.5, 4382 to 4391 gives 4334.4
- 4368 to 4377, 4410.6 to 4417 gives 4392.4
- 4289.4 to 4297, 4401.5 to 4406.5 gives 4349.9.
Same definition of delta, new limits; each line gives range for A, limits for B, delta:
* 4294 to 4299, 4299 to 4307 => -205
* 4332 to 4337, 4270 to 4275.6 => -232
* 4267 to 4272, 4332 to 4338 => -167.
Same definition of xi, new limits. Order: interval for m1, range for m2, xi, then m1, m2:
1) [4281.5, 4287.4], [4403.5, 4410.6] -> 0.8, 31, 38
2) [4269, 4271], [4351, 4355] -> 0.5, 11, 22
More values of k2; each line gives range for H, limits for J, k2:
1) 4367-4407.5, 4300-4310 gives 2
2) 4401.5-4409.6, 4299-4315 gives -21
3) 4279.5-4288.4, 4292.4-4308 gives -11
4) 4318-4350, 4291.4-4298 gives 40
